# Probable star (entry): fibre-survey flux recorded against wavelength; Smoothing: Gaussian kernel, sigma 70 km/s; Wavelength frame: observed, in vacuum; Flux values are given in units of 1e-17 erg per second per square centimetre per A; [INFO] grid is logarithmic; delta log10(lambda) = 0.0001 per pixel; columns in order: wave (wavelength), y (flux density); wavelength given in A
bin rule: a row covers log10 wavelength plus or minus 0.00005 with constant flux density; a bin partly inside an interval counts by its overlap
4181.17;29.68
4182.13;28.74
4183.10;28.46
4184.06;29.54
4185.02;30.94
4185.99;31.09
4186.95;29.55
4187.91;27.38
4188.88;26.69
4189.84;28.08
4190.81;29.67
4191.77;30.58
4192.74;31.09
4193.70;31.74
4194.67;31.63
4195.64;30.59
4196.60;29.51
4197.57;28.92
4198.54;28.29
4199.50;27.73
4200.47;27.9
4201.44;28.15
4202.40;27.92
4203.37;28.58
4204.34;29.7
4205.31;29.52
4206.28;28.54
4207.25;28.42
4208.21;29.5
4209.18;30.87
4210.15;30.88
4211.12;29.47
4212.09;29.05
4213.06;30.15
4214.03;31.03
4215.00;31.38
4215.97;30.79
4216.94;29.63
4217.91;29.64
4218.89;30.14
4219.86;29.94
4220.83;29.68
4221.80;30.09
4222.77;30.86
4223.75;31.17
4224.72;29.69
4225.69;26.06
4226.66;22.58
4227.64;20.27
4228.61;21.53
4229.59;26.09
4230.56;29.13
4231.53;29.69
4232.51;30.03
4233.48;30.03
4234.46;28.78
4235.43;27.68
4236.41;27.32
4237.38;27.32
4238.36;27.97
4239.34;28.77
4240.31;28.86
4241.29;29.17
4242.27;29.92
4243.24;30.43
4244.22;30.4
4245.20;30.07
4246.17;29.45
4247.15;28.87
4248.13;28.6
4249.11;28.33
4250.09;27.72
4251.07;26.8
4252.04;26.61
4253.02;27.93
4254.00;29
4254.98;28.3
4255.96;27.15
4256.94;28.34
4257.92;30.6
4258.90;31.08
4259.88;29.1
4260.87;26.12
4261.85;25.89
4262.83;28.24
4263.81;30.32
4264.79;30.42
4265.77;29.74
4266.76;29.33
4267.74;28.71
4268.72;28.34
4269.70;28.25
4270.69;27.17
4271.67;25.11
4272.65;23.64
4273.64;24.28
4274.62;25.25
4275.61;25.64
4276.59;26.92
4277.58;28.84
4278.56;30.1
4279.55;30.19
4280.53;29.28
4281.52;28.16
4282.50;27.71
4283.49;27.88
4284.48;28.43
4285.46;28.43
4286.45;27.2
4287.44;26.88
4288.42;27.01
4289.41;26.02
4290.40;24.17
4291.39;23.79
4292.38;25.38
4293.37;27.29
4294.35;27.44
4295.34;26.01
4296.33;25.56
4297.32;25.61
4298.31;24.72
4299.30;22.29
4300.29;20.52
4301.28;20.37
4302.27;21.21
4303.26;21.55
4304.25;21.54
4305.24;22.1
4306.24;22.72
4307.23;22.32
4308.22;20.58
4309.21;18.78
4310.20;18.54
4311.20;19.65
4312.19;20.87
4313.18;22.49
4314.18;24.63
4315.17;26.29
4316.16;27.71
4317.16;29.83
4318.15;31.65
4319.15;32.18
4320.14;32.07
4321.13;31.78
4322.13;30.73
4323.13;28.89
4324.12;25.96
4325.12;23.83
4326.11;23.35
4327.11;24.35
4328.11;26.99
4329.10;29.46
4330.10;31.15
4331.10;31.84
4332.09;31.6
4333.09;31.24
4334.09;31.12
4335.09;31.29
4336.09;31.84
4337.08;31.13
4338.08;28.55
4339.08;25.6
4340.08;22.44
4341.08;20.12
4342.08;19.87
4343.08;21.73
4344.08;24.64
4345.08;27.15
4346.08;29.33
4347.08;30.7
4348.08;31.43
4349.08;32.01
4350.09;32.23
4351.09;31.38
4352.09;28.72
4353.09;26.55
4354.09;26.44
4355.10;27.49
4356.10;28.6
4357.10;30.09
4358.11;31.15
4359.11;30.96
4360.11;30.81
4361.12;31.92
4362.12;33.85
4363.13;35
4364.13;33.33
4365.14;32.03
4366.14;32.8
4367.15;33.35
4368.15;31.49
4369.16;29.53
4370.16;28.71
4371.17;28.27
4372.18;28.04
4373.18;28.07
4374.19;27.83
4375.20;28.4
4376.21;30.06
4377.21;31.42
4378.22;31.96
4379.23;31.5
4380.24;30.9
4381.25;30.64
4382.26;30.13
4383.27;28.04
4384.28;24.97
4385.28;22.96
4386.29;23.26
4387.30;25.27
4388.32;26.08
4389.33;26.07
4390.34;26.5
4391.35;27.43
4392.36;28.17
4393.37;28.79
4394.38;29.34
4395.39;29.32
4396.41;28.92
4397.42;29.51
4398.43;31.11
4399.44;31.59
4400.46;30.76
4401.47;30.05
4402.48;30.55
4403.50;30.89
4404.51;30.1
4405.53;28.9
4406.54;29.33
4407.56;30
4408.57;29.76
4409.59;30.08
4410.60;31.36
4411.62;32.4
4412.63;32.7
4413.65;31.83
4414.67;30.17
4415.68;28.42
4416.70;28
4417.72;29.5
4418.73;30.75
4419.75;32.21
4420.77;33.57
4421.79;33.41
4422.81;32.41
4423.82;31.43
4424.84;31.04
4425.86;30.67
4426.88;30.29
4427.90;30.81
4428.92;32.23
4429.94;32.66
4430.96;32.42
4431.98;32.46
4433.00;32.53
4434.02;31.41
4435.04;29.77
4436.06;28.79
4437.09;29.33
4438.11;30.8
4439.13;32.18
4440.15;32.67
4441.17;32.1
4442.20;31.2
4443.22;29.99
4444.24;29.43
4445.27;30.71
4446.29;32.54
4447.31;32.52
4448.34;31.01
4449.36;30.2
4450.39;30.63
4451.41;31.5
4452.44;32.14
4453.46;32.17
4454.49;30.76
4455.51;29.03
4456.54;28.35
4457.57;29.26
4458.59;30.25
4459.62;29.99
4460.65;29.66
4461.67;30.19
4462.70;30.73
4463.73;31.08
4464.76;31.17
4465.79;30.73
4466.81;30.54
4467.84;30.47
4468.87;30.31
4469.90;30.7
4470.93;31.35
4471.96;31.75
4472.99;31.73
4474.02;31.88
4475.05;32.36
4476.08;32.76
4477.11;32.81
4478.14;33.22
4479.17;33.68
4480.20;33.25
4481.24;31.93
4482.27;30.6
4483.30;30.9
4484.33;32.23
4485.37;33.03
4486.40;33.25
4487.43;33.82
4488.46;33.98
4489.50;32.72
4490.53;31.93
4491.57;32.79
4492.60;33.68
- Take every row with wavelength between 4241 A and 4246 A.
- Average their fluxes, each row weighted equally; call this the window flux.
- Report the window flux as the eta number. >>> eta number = 30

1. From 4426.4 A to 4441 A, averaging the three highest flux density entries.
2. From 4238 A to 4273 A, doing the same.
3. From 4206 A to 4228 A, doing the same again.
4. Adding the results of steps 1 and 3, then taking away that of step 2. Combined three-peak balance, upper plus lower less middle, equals 33.1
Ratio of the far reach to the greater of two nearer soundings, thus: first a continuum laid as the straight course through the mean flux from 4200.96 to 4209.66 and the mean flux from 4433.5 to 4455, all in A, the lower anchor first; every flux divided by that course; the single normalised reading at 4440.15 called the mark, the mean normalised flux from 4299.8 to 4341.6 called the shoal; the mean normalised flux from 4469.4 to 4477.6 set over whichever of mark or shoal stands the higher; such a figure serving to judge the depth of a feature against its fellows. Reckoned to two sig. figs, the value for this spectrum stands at 0.97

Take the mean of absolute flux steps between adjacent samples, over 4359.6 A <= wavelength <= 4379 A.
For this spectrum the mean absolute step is 1.0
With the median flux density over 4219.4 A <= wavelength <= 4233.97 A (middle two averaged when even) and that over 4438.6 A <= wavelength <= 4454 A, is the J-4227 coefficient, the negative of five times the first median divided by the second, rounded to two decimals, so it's -4.71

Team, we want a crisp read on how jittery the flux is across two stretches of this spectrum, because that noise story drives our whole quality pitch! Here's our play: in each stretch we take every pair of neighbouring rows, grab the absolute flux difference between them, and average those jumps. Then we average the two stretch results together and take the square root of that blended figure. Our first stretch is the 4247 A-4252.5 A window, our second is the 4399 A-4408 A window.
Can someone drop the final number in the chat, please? 0.75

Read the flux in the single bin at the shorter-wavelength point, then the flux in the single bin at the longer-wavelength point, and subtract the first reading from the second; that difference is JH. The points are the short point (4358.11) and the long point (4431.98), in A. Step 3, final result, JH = 1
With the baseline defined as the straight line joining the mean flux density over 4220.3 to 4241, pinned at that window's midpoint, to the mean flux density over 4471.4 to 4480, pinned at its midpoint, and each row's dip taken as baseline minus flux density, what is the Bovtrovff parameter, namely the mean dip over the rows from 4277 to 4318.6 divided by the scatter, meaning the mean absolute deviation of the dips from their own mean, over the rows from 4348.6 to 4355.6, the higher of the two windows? 1.8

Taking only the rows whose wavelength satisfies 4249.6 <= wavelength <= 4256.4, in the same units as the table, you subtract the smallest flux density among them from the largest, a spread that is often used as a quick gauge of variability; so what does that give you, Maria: 2.4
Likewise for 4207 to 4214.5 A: 2.6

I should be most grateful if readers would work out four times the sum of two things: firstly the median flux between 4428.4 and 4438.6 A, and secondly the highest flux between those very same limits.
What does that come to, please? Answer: 258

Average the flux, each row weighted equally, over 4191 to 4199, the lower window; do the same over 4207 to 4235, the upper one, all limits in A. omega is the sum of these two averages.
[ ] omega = 59.1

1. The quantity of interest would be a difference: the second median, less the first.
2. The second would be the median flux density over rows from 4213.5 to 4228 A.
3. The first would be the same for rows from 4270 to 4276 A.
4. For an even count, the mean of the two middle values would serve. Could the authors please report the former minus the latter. 5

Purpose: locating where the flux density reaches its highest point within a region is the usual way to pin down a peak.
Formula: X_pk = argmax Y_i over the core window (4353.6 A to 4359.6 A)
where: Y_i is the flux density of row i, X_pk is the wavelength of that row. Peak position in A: 4358.11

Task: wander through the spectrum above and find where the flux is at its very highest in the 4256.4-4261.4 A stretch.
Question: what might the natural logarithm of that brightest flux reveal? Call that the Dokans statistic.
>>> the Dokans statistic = 3.44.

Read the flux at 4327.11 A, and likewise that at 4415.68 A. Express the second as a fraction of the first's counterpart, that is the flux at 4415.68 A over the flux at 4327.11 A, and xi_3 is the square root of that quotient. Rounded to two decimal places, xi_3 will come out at 1.08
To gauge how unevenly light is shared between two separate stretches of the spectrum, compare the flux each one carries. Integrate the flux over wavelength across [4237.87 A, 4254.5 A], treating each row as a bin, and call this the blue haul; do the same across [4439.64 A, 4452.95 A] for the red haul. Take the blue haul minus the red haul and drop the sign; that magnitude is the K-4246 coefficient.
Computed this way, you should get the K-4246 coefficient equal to 62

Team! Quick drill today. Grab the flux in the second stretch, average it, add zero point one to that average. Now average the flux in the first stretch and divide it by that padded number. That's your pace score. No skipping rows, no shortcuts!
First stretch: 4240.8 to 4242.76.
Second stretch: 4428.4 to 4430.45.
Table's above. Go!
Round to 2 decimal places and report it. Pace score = 0.91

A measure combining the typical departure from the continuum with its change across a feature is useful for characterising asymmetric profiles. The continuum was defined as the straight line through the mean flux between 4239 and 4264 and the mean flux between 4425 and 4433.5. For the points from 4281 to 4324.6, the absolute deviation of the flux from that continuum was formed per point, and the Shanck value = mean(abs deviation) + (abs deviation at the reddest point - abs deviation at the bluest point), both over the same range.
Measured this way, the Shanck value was 7.6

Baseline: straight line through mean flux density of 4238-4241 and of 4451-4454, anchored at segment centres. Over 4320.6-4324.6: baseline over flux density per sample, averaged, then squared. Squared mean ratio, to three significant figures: 1.05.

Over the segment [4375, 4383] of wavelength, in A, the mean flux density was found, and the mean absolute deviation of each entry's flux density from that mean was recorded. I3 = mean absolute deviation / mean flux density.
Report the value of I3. 0.027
